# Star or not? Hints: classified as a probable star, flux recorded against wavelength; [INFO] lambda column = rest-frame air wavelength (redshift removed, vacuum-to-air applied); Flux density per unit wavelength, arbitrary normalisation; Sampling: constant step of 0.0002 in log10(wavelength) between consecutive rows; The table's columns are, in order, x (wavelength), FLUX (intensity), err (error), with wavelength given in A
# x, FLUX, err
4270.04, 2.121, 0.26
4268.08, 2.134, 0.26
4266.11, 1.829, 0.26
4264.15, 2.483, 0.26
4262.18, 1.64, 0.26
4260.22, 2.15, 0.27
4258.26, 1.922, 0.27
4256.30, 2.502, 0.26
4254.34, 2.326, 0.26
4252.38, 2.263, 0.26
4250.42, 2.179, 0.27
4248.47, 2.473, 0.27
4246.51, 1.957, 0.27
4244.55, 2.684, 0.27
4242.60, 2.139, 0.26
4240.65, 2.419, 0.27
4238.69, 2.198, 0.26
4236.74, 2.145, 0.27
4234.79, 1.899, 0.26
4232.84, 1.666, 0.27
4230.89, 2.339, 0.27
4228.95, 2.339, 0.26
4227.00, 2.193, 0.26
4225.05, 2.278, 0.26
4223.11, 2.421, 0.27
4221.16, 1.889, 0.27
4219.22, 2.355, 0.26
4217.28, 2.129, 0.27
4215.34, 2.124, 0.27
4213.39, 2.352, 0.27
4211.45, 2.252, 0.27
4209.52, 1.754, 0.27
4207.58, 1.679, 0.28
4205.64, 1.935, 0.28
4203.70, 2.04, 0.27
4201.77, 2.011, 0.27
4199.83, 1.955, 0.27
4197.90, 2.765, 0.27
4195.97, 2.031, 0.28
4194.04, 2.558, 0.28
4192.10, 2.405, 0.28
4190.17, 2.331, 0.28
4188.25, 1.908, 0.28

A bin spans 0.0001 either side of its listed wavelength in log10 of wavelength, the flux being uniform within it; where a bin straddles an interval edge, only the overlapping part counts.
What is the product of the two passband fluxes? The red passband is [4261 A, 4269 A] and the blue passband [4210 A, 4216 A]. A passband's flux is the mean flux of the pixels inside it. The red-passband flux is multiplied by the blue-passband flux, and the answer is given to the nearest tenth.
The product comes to 4.5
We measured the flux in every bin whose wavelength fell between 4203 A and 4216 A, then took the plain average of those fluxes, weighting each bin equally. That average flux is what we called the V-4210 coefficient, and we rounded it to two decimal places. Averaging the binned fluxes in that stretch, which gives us 2.02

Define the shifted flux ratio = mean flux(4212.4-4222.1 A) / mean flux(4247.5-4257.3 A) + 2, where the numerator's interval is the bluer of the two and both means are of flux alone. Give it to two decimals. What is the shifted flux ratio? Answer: 2.92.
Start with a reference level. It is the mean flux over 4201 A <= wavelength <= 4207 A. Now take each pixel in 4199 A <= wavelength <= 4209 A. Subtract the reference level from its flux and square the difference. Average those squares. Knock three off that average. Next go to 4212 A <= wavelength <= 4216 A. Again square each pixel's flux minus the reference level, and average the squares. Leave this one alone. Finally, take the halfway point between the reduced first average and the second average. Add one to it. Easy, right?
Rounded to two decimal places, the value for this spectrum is -0.45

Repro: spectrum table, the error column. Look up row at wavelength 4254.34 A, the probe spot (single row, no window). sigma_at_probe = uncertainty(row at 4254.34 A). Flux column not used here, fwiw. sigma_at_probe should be 0.260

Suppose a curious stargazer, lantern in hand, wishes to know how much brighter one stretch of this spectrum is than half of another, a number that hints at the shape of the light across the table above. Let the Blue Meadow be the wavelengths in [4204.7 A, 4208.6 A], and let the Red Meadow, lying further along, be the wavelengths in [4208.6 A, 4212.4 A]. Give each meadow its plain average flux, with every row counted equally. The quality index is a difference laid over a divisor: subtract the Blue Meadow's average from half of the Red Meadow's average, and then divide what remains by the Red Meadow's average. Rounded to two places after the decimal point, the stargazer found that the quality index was -0.40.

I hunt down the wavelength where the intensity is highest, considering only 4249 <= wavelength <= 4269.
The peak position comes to 4256.30 A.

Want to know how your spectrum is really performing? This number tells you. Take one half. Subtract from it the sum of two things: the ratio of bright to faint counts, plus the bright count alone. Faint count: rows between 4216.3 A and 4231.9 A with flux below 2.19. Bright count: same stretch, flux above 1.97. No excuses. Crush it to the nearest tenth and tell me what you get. -10.0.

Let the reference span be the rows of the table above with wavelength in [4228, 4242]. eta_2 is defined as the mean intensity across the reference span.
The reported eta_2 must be 2.14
